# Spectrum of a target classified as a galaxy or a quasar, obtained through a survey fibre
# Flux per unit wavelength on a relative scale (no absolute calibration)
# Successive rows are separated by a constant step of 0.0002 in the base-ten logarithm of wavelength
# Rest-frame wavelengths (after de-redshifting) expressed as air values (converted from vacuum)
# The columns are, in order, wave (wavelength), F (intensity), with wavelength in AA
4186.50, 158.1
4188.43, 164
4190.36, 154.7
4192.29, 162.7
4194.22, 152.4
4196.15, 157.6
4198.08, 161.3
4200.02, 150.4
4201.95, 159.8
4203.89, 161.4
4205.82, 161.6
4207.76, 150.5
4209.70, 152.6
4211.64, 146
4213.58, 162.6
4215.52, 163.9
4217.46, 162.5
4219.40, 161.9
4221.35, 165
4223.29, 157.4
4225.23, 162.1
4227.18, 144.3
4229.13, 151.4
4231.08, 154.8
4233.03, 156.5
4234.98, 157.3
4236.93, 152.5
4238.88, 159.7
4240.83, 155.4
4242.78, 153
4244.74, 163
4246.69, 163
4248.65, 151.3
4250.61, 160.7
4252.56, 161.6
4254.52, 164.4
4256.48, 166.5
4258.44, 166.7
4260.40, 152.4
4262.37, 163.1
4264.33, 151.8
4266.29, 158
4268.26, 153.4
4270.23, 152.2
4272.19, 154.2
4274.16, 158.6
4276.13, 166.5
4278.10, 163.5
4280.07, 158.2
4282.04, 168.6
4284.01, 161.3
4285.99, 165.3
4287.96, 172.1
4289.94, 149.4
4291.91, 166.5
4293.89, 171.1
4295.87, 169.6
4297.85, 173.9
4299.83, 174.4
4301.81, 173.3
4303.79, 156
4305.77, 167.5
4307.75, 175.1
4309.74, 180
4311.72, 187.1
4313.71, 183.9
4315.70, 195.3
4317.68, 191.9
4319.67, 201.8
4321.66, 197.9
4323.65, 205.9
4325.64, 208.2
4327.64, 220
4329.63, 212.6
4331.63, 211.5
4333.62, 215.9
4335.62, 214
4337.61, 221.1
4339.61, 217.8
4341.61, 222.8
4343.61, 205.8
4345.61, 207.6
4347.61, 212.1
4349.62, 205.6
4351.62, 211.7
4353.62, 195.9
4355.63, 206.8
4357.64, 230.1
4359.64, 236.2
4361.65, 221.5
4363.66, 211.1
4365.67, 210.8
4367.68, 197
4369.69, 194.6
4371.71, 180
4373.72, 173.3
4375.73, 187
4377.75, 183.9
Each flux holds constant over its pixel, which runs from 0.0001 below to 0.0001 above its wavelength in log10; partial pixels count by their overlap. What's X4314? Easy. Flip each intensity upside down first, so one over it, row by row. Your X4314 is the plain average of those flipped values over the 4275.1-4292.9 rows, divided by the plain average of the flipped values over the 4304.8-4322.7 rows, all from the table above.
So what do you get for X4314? 1.14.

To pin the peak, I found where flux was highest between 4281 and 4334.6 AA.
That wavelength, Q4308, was 4327.64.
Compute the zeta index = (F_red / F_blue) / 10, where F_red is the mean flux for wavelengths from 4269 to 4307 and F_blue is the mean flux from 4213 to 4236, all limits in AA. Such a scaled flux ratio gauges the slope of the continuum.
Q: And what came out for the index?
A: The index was 0.104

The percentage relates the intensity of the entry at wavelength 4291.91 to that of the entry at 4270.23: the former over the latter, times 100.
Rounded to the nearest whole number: 109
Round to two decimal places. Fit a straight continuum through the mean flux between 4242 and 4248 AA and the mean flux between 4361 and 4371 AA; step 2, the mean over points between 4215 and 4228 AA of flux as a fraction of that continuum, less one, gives 0.06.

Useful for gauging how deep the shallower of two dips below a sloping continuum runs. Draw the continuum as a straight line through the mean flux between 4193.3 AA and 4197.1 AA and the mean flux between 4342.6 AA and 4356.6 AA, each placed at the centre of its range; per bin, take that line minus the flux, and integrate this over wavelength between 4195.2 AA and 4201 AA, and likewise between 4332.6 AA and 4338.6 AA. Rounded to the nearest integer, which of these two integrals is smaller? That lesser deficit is -91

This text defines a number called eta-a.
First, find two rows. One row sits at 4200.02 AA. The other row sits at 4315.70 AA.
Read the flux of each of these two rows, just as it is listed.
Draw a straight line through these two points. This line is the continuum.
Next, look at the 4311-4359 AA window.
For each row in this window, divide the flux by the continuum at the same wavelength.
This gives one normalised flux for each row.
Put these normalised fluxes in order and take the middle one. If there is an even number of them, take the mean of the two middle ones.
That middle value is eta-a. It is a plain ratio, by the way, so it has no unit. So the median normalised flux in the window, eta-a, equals 1.02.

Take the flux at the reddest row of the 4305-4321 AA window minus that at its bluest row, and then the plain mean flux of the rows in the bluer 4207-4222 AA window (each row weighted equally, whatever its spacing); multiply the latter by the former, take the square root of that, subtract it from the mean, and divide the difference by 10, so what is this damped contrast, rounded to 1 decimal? 8.4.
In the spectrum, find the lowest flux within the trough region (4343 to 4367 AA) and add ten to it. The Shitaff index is 206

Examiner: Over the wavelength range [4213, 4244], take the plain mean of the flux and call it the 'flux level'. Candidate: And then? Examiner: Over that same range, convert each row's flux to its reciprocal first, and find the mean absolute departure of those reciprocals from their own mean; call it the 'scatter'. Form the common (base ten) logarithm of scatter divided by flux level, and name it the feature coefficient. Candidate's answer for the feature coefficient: -5.95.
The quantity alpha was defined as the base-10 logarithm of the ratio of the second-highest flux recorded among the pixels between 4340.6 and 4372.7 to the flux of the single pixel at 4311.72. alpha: 0.090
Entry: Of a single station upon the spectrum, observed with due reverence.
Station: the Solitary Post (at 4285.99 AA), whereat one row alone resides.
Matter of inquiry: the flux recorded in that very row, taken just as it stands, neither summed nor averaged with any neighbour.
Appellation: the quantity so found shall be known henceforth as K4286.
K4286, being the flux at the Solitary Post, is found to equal 165.3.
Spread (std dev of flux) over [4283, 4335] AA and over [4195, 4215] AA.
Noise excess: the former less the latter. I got 14.0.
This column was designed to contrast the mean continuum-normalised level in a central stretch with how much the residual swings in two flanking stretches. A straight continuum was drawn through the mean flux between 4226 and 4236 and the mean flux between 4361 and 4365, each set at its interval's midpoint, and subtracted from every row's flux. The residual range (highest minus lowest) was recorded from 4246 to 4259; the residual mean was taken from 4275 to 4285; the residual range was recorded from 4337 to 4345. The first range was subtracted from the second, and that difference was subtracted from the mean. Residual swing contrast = -18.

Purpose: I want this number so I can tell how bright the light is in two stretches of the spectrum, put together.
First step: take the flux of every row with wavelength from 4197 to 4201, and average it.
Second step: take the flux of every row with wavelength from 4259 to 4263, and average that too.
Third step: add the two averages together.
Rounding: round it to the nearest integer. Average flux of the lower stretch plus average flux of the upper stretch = 314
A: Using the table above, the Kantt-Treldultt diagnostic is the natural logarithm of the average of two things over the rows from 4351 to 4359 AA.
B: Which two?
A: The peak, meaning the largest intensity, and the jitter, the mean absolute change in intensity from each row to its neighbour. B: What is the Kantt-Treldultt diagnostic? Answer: 4.82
